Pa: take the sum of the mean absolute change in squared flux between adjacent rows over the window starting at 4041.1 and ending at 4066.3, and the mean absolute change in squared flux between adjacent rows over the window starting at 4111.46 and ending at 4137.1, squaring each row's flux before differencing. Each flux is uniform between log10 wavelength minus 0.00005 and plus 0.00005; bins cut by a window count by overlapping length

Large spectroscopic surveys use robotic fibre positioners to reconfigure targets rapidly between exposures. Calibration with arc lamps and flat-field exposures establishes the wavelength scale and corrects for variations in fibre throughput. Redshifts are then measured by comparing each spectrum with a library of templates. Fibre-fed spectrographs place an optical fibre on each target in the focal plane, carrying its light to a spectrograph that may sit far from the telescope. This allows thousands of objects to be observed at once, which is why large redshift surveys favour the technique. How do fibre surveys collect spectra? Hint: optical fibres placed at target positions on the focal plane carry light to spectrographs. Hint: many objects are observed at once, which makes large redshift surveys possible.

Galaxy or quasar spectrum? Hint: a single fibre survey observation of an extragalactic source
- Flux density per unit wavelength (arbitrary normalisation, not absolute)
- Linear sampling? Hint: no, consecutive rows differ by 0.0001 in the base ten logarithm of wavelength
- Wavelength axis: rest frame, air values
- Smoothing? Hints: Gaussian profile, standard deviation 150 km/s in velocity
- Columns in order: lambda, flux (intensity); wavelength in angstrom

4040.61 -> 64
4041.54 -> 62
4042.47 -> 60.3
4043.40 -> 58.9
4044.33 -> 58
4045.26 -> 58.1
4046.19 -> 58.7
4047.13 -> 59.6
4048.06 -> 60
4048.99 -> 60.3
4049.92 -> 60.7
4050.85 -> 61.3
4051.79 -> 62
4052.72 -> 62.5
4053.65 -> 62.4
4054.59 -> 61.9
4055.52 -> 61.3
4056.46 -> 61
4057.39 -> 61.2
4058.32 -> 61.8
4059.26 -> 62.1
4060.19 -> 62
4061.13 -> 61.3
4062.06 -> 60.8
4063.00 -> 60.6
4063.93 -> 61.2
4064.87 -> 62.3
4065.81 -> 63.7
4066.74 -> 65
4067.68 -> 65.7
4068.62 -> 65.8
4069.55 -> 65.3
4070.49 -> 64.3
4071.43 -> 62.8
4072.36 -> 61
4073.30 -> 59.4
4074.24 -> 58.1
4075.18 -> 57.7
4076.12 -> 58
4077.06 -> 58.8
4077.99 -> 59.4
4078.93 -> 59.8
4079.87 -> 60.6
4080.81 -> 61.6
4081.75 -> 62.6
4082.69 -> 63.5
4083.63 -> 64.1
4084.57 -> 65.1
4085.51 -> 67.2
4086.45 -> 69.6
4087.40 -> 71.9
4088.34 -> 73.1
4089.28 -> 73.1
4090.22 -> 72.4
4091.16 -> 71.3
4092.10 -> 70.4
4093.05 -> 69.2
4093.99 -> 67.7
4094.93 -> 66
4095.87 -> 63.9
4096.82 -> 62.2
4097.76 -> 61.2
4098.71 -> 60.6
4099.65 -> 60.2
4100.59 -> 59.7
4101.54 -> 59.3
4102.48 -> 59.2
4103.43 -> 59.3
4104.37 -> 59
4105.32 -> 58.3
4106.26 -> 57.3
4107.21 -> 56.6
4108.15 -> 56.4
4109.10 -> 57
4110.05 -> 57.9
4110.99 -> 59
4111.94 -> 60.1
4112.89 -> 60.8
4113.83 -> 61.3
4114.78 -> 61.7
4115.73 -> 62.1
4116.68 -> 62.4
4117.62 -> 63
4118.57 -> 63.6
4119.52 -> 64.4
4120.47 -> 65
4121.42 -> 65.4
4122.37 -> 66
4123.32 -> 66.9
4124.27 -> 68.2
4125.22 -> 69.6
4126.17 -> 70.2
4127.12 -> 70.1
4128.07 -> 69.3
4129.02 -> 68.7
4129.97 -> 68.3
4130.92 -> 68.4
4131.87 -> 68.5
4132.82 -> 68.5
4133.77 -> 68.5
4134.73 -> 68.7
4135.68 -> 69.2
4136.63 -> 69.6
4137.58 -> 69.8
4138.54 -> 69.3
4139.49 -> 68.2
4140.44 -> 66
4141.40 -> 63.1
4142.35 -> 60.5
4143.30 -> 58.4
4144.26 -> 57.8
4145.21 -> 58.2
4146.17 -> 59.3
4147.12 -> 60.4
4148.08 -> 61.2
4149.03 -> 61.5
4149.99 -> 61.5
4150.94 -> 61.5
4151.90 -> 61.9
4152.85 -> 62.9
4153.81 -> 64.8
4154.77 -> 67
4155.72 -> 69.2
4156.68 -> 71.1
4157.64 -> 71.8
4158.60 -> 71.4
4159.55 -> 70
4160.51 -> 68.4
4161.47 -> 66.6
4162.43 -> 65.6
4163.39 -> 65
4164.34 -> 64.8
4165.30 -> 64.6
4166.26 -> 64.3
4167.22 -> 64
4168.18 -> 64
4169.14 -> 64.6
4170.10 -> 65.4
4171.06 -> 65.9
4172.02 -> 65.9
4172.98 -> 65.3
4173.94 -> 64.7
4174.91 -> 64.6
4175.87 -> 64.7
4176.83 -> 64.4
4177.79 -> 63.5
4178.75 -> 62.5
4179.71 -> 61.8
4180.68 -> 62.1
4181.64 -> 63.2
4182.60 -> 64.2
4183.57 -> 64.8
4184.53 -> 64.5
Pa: 141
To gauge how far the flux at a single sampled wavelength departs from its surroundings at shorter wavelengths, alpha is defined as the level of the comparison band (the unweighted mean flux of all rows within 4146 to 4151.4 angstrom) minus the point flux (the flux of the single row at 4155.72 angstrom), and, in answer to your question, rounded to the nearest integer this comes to -8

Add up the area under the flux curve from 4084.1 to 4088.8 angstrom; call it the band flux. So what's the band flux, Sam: 326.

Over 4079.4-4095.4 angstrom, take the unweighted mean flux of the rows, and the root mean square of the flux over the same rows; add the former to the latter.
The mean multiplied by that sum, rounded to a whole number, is 9151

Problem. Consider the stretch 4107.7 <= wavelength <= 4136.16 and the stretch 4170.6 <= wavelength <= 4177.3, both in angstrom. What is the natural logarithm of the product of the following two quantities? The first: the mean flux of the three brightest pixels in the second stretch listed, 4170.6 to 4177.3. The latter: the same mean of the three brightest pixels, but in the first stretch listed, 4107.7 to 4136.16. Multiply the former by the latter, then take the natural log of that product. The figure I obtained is 8.43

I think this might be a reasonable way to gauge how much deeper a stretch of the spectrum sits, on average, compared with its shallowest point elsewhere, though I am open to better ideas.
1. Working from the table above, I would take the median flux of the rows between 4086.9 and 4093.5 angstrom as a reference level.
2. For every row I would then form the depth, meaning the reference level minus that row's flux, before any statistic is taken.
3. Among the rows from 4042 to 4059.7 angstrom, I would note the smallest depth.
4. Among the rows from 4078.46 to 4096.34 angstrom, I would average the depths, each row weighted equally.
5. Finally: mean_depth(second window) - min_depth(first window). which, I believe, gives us -4.5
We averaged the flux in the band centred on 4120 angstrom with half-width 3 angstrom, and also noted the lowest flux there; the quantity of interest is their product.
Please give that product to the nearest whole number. 4068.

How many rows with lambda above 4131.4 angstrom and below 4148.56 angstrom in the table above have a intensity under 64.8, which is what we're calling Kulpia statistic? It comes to 8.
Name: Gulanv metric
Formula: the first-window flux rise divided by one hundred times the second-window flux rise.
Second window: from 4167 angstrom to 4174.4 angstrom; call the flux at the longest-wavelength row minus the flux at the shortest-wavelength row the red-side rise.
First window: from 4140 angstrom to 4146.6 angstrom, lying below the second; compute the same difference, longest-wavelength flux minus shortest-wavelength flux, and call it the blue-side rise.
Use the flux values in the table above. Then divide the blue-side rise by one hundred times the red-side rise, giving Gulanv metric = -0.096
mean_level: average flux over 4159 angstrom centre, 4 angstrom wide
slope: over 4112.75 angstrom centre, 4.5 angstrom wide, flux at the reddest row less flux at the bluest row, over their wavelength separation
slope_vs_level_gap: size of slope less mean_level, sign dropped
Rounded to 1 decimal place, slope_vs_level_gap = 69.7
